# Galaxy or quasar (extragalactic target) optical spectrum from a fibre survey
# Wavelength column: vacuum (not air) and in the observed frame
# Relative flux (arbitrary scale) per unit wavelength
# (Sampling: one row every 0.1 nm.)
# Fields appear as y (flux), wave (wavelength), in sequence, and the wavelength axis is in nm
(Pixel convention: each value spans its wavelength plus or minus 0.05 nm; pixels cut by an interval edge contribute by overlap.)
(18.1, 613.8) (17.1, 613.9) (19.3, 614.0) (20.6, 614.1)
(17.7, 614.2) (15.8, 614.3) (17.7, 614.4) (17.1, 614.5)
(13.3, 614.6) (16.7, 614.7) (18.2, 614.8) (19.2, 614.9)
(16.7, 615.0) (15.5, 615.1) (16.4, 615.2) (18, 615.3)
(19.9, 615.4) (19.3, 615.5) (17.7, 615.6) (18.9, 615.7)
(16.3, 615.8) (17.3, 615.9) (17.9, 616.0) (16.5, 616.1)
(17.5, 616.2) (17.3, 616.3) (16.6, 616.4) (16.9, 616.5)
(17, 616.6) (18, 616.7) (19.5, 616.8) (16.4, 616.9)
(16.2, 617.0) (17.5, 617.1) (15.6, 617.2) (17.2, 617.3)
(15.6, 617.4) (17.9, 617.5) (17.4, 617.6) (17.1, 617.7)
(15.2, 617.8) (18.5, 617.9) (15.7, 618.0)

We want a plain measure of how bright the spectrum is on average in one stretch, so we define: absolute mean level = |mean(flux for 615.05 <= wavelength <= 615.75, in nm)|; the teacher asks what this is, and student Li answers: 18.0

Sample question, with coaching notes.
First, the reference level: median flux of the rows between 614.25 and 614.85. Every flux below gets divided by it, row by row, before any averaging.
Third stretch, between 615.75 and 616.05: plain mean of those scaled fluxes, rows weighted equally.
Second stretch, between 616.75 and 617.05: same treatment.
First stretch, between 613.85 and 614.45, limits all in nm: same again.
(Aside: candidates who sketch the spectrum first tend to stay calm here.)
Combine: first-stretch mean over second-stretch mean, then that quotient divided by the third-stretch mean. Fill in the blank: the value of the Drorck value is 1.02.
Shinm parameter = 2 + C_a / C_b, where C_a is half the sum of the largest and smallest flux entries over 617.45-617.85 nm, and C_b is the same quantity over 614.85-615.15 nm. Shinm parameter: 2.95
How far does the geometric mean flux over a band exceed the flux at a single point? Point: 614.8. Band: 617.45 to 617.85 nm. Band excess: -1.3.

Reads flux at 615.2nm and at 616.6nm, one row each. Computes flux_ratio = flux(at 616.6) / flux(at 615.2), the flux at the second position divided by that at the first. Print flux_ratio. 1.04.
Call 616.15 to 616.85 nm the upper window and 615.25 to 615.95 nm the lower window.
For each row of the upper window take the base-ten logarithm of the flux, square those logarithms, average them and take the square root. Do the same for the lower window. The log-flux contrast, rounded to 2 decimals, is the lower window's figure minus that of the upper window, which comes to 0.02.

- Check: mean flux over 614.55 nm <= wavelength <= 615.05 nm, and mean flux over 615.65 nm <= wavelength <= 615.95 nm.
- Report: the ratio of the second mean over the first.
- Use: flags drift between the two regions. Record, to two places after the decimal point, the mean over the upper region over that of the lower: 1.04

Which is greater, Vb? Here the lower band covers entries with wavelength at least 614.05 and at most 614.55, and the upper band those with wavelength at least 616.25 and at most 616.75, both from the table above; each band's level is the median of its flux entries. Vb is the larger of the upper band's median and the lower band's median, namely 17.7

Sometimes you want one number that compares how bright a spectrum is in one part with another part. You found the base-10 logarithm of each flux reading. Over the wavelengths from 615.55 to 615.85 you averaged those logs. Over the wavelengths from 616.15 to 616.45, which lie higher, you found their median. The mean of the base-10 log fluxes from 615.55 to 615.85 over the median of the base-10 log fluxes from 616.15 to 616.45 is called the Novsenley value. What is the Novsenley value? 1.01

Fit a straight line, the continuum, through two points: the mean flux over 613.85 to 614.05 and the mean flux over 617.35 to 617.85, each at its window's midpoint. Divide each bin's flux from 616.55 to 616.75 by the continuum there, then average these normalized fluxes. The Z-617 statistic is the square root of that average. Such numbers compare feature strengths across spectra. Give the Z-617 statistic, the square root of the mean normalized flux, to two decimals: 1.01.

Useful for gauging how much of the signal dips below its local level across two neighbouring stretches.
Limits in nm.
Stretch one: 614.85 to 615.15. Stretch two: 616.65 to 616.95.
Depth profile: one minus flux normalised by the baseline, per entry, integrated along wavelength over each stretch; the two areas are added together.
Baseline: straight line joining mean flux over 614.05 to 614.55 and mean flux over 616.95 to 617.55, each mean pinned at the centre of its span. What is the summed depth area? -0.014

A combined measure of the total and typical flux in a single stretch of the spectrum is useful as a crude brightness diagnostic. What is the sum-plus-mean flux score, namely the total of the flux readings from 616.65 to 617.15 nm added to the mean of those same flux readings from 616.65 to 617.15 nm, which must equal 105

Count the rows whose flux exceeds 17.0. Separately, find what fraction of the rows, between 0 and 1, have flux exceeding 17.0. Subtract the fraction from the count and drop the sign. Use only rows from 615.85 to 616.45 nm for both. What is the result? 3.3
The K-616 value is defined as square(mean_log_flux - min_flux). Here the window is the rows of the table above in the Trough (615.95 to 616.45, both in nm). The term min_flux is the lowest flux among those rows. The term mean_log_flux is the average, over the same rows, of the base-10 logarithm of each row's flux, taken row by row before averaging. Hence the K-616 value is 233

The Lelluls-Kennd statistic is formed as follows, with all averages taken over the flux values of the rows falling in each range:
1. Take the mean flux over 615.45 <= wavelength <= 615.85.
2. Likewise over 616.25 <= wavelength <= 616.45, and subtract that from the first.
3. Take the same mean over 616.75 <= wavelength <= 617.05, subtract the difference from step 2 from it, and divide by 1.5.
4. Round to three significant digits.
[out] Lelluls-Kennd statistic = 10.8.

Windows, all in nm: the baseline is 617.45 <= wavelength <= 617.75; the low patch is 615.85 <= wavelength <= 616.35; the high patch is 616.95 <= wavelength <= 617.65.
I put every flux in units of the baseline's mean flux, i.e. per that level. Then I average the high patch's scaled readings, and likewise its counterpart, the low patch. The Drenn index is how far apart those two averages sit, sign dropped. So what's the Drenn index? 0.03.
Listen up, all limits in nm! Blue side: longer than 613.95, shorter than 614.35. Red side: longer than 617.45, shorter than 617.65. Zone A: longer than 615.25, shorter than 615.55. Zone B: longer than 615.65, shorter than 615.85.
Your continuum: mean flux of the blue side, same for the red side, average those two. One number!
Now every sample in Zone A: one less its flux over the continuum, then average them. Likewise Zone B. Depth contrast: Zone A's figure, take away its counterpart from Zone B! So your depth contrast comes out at -0.08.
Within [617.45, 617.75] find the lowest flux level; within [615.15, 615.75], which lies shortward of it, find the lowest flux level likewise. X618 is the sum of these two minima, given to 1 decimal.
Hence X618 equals 33.5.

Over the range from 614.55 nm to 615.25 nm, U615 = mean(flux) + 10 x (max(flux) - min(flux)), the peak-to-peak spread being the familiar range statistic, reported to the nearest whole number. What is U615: 76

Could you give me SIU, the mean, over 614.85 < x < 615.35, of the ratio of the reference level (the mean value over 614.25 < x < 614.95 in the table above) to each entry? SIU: 0.988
